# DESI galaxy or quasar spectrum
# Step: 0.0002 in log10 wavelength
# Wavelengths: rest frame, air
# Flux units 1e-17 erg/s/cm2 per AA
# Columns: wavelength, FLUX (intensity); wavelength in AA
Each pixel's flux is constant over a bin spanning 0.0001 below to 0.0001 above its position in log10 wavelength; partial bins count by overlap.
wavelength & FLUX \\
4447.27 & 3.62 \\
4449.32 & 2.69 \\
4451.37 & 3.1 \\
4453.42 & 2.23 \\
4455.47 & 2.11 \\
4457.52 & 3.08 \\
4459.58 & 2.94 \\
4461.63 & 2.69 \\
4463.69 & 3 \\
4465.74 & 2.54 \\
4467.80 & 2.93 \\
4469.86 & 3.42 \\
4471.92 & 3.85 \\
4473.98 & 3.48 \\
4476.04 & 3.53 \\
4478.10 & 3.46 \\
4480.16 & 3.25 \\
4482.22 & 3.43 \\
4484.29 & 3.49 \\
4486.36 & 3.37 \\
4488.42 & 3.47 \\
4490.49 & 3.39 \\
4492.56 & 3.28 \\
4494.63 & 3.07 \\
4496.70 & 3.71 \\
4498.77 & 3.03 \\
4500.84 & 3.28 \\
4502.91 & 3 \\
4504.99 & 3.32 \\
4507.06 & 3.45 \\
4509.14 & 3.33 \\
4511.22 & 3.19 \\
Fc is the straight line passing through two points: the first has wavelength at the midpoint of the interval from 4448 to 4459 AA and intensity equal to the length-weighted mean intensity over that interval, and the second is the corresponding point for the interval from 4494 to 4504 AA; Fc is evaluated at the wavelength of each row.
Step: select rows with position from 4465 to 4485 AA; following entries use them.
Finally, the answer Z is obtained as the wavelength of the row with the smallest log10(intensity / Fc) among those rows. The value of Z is 4465.74 AA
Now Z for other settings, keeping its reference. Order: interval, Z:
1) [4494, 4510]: 4502.91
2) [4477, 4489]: 4480.16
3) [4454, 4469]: 4455.47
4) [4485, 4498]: 4494.63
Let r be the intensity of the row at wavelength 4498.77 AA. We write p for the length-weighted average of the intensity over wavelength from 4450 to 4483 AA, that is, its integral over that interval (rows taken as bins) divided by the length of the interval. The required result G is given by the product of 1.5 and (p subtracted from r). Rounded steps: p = 3.06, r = 3.03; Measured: 0.0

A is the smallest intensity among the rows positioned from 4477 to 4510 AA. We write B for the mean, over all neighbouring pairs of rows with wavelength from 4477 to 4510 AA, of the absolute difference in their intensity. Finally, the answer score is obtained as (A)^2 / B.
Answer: 39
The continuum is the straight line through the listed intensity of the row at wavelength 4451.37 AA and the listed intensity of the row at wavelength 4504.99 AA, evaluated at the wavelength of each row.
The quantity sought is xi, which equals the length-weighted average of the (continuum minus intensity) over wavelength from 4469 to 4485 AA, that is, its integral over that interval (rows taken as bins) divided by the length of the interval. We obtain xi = -0.28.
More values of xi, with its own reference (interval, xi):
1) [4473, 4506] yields -0.09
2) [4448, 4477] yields 0.17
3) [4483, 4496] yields -0.10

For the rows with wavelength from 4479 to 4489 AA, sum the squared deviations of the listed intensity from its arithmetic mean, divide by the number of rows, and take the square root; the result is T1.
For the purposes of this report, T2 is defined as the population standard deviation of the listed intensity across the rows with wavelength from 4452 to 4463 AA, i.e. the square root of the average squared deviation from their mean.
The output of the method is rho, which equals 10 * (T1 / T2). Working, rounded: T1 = 0.09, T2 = 0.38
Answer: 2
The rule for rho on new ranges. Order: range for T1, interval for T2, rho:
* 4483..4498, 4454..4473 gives 4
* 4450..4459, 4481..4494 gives 66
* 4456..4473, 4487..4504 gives 17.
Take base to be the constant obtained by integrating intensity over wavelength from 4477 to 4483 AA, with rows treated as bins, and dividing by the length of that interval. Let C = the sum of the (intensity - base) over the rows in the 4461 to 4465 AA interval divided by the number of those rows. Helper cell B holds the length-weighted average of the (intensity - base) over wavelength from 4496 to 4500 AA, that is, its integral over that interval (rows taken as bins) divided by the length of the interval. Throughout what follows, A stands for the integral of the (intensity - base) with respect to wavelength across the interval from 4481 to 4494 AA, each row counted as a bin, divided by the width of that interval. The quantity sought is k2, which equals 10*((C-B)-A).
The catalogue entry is -5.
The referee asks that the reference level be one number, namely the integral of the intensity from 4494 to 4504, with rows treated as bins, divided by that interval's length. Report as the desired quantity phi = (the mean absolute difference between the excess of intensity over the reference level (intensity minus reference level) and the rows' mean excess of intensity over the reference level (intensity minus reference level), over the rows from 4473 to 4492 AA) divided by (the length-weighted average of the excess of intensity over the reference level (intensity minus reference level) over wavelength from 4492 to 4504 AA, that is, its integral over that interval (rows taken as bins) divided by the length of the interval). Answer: 34.7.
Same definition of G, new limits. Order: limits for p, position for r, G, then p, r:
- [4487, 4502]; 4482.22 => 0.2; 3.32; 3.43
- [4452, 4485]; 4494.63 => 0.0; 3.09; 3.07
